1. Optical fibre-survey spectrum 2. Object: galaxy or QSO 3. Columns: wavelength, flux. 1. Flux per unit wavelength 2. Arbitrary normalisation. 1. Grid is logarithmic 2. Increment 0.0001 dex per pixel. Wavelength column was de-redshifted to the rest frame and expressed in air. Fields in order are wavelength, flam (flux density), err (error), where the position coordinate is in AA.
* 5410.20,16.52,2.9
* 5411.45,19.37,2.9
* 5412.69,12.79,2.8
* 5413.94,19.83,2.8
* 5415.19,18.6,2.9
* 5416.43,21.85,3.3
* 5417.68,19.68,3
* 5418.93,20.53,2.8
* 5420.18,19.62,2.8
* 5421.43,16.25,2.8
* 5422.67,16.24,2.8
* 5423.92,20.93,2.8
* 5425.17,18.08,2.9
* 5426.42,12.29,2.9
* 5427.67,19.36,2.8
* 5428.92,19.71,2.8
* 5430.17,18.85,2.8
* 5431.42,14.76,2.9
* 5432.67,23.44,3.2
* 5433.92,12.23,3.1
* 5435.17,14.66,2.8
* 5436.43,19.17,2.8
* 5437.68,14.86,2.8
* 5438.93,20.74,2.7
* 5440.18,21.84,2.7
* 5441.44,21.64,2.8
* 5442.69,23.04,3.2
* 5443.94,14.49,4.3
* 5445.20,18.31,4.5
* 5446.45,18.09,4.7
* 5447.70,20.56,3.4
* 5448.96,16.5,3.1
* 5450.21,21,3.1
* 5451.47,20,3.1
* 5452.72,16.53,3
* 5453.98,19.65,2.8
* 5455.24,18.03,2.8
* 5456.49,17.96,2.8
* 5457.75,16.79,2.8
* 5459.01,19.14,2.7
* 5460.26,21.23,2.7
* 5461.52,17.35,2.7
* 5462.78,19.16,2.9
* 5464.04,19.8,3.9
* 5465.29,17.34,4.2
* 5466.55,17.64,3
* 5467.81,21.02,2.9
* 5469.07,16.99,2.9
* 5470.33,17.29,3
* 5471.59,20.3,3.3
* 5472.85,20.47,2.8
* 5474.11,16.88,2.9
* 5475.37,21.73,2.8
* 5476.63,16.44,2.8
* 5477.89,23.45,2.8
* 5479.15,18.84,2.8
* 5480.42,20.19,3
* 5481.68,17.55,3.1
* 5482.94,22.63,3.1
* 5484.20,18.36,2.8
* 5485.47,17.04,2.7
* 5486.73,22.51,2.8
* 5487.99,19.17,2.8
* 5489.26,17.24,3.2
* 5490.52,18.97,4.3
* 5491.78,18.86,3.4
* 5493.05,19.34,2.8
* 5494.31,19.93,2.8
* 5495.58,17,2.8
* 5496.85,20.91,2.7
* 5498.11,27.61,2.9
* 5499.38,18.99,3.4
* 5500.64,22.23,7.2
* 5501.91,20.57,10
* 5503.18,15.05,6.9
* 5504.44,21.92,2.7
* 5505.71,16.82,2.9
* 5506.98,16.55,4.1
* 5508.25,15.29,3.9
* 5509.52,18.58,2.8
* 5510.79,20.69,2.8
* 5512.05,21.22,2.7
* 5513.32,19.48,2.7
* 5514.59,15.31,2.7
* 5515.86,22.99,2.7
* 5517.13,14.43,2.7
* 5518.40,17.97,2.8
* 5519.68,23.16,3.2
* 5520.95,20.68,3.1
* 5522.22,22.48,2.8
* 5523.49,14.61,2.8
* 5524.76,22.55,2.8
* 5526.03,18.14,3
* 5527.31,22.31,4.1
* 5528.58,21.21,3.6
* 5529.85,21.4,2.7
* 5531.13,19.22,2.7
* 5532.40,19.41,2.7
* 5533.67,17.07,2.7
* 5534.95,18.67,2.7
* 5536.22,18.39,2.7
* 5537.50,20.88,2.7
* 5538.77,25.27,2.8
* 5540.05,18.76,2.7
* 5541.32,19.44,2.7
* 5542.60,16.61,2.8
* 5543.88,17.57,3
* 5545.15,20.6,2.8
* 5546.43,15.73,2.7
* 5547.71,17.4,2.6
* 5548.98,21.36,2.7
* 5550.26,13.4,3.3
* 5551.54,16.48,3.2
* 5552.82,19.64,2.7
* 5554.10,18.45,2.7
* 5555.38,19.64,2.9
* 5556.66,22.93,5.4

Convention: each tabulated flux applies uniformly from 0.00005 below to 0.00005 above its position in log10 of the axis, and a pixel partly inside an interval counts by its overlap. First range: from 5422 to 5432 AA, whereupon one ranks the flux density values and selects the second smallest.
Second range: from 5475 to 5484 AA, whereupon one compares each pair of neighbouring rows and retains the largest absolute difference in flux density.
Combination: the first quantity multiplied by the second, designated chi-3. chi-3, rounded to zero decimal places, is 103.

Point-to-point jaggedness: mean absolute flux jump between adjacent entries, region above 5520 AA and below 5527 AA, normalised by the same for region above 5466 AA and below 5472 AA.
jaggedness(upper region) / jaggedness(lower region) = 2.1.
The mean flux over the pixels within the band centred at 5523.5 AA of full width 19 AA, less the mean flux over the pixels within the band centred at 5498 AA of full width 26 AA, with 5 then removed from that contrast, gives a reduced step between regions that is -4.6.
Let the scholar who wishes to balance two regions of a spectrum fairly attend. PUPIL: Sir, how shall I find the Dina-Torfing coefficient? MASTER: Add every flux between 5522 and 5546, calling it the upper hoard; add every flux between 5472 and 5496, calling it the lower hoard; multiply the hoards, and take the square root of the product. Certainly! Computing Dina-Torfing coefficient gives 371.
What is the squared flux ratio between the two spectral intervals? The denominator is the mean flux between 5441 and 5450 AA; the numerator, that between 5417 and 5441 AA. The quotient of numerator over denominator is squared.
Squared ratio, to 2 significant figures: 0.91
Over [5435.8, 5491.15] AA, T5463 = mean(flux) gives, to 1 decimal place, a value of 19.0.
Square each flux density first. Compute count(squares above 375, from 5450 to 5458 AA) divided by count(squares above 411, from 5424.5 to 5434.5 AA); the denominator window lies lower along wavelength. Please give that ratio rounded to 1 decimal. 3.0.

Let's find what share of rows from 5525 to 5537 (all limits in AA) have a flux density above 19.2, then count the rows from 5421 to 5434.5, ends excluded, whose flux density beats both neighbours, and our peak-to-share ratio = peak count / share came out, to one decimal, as 5.4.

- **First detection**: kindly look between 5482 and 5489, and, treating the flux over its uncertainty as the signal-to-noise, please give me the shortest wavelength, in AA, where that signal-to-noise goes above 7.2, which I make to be 5482.94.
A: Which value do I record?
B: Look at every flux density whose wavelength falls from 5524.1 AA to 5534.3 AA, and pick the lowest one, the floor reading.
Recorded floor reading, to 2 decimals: 17.07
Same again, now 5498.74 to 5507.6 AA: 15.05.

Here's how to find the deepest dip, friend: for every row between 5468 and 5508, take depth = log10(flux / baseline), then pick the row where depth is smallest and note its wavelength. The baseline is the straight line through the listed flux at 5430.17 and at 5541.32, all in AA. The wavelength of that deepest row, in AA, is 5503.18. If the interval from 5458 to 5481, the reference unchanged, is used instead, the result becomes 5476.63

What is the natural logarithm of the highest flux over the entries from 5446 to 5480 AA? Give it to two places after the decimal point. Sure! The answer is 3.15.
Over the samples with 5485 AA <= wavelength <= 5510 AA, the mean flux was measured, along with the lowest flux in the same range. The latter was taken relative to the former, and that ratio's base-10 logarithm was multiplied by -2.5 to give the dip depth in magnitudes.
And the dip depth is 0.27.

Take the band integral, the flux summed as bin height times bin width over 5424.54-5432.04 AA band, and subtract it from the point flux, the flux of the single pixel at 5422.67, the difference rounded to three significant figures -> -113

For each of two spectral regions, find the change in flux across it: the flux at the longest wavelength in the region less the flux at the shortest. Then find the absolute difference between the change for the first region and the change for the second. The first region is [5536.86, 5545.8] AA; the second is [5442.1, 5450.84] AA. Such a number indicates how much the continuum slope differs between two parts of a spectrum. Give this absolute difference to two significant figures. 1.8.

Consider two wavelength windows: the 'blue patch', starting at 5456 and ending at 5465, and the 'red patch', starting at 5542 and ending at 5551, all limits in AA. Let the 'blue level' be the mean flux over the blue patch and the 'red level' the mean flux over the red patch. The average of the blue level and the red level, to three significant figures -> 18.1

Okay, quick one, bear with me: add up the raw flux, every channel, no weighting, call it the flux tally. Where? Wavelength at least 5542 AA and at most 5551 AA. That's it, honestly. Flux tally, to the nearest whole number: 123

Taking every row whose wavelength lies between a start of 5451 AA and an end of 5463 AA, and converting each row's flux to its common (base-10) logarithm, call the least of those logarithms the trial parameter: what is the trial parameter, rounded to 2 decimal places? 1.22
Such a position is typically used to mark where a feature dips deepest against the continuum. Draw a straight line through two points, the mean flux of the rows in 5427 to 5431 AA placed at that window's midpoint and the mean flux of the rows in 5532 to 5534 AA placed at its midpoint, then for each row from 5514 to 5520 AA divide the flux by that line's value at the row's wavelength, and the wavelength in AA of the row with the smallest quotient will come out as 5517.13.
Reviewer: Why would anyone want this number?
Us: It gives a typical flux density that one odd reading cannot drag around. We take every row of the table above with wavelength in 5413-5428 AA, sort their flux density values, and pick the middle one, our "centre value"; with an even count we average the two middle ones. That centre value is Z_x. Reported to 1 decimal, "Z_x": 19.5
